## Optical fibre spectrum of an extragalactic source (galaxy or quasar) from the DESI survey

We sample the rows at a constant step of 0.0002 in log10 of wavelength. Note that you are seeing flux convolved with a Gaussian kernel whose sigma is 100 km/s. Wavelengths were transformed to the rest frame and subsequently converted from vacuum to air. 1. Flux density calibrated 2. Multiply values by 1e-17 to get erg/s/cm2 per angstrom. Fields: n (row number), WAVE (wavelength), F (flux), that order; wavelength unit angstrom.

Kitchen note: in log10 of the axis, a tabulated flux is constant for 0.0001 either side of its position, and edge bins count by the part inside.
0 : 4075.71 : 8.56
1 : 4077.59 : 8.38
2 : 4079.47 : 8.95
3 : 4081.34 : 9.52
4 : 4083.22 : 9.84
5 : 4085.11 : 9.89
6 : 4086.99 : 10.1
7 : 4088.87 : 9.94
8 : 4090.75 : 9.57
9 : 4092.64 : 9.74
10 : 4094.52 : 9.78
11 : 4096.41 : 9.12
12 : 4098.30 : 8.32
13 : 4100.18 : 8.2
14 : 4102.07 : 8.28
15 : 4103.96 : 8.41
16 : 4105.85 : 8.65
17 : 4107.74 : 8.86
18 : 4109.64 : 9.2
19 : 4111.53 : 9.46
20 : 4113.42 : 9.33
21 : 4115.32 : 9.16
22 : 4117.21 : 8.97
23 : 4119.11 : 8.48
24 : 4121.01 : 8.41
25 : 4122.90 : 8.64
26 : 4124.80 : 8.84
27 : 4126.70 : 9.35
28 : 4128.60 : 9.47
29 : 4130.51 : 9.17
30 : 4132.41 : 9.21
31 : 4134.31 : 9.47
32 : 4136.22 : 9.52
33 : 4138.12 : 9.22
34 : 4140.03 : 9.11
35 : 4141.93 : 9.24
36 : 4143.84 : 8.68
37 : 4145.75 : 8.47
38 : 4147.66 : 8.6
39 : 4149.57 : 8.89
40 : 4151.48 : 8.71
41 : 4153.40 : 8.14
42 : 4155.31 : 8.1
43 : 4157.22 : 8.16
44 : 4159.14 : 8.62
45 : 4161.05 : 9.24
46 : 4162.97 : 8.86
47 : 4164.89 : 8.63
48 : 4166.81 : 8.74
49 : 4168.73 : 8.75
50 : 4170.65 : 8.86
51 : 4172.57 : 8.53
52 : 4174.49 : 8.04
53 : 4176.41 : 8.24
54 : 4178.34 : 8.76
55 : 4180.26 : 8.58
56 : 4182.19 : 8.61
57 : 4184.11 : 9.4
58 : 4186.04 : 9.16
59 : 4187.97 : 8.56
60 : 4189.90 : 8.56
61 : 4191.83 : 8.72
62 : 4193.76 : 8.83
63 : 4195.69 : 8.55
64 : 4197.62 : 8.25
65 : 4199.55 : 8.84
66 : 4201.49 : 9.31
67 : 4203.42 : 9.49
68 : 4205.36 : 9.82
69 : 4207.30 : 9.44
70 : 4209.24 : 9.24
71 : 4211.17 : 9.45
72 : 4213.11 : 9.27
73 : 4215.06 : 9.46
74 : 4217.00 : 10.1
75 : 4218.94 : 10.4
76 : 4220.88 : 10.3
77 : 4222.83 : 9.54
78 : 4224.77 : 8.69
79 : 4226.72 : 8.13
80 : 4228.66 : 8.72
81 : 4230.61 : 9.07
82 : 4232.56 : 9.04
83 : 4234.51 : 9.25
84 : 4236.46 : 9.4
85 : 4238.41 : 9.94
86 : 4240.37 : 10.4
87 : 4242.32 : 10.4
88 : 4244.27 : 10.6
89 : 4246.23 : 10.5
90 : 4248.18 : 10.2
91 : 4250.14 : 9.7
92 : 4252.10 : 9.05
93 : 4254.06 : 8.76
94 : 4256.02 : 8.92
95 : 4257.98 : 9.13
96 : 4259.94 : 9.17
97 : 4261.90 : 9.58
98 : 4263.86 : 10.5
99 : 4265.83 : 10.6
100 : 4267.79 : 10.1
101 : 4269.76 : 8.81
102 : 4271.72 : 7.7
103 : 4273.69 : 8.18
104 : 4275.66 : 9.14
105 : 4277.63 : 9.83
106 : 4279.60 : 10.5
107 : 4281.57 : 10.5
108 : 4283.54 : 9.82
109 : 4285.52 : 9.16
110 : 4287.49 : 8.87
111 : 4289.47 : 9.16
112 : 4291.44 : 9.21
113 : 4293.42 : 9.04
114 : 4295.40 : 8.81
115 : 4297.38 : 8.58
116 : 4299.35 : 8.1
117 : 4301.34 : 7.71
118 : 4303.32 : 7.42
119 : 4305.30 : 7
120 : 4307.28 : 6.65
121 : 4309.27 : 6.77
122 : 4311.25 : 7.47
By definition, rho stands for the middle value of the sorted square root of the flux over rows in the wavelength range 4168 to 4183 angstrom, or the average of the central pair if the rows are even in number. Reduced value 2.93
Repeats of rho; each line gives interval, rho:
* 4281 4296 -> 3.03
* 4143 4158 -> 2.92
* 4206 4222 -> 3.07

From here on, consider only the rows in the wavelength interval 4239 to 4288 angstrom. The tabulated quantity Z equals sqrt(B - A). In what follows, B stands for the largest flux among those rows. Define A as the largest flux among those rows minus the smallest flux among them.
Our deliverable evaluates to 2.77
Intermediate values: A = 2.9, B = 10.6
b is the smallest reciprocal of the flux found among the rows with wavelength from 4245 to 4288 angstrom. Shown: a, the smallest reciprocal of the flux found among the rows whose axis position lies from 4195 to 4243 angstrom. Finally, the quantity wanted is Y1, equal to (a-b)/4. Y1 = 0.0005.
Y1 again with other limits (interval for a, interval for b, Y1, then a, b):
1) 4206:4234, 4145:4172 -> -0.0030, 0.096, 0.108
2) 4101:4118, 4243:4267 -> 0.0028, 0.106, 0.094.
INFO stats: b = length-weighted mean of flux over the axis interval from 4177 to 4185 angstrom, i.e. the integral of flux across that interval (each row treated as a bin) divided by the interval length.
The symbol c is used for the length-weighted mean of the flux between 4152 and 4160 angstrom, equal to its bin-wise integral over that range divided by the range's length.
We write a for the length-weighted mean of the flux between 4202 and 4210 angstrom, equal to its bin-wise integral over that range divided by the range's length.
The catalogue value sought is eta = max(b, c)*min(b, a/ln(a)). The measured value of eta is 37.1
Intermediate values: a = 9.49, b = 8.8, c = 8.3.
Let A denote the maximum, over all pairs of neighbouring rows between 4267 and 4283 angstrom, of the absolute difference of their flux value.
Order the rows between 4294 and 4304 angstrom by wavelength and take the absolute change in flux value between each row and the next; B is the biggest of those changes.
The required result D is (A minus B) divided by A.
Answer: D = 0.6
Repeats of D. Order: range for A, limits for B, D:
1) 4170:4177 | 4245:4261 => -0.3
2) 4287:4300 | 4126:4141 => 0.4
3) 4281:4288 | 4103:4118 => 0.5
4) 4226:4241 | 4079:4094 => 0.0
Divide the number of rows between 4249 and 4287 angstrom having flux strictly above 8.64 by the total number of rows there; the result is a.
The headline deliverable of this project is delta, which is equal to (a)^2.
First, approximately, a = 0.89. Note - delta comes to 0.8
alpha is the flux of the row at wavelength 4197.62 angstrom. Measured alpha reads 8.25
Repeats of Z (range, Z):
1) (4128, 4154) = 2.85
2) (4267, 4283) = 2.77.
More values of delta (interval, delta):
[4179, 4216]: 0.5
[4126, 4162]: 0.5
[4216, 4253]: 0.9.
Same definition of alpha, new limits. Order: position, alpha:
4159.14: 8.62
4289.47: 9.16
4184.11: 9.4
